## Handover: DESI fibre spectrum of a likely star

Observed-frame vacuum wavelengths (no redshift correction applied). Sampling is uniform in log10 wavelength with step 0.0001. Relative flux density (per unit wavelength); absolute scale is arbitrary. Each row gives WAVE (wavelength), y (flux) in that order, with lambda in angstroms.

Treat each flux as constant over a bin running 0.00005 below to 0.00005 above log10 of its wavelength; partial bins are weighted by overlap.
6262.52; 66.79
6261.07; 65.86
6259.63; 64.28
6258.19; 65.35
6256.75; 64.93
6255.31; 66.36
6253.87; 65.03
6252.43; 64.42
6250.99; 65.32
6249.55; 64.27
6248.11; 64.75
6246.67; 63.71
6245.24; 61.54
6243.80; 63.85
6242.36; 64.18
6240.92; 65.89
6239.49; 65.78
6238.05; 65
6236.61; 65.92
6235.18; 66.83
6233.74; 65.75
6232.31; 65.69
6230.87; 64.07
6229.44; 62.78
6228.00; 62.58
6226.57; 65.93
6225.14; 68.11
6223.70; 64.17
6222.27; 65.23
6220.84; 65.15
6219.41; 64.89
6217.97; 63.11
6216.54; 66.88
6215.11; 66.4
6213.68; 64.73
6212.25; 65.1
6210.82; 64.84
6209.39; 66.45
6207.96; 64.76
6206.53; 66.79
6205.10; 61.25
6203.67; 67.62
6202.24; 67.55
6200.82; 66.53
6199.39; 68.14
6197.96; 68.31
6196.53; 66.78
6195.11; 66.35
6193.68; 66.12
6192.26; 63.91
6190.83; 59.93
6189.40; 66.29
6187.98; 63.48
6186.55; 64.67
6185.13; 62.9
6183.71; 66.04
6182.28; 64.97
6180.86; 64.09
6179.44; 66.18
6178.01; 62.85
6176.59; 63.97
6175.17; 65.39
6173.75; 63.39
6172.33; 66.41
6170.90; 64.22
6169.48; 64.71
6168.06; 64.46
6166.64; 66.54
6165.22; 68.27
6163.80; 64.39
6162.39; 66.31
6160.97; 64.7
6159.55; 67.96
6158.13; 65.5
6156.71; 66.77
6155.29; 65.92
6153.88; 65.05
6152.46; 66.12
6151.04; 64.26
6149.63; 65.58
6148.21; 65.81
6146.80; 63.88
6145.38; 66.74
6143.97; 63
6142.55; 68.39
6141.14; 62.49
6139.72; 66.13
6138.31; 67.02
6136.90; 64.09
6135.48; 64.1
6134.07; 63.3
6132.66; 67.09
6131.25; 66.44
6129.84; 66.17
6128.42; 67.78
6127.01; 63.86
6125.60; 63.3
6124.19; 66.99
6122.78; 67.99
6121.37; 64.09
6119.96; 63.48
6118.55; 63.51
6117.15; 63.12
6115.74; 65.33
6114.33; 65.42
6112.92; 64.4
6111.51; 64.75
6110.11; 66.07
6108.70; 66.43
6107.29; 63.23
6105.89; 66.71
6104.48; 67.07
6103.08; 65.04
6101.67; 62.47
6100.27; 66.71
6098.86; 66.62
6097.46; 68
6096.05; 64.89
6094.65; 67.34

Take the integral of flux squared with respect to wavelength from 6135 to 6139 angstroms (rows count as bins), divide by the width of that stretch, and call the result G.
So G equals 4238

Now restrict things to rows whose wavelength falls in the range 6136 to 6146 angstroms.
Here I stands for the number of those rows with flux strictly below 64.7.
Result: 3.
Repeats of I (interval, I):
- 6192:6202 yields 1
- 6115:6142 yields 10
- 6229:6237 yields 2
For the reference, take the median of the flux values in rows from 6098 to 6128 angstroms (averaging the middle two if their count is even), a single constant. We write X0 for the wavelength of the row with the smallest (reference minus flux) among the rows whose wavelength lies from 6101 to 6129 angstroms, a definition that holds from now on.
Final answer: 6122.78 angstroms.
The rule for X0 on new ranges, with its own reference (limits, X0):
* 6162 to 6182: 6165.22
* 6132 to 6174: 6142.55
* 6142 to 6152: 6142.55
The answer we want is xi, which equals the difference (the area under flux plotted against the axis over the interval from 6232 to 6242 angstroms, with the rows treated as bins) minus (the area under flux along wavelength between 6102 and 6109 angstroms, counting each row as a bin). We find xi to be 200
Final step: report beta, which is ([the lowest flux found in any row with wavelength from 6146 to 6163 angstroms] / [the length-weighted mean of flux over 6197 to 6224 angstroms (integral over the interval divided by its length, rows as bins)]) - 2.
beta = -1.03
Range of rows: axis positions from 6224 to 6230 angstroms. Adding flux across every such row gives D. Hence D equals 259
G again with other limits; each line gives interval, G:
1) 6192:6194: 4245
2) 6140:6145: 4216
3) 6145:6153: 4268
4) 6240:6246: 4095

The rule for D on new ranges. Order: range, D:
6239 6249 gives 450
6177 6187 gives 452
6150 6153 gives 130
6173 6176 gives 129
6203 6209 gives 260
